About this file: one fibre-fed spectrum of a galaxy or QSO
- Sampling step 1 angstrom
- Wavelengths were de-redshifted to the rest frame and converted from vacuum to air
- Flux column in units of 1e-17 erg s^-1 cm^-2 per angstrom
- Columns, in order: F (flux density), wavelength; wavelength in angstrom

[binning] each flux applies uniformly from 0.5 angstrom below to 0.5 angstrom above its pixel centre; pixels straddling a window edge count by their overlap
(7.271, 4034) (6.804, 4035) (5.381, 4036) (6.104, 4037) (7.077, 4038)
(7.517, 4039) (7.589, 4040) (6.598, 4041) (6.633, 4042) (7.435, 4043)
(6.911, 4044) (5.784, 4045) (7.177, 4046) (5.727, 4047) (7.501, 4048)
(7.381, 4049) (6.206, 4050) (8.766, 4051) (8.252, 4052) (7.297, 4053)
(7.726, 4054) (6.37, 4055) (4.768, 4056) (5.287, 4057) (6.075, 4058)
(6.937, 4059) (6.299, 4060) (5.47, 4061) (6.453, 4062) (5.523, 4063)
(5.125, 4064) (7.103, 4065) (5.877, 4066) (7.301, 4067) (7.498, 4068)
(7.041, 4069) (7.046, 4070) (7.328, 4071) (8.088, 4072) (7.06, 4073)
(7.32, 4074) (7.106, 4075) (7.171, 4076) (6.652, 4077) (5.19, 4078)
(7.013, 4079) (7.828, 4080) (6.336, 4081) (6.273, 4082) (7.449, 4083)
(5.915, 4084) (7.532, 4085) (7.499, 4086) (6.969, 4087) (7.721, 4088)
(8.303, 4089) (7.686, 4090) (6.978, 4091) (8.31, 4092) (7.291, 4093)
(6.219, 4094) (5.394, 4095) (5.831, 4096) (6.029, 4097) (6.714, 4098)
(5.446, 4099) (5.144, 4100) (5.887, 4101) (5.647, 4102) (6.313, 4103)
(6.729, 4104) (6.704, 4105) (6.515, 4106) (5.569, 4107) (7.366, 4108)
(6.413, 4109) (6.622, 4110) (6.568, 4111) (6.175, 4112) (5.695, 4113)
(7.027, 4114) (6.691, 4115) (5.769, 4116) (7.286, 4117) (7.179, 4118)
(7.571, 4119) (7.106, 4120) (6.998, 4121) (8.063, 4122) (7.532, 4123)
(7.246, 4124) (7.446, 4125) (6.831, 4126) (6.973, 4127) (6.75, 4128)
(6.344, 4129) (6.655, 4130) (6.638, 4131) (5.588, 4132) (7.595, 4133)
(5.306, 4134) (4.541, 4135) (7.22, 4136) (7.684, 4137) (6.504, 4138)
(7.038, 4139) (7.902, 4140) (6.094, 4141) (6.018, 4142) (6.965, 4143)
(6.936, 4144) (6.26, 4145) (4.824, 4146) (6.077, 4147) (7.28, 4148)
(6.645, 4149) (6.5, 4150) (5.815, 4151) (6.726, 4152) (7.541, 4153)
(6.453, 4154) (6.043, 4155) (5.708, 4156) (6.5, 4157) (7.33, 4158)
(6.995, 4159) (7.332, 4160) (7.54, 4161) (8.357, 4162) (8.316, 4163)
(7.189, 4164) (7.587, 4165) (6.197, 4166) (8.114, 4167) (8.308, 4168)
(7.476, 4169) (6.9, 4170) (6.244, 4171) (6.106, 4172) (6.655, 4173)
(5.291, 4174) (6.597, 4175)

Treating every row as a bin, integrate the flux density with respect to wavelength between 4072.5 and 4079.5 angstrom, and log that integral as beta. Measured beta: 48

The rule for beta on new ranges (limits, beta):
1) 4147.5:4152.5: 33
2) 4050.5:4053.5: 24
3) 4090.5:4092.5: 15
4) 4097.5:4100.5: 17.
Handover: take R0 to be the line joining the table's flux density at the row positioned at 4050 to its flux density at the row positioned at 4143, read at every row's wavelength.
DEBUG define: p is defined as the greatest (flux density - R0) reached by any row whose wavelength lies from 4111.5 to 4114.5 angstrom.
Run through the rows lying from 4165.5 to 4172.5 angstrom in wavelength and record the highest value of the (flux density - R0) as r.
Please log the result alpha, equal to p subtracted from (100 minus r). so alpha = 98.6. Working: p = 0.3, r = 1.14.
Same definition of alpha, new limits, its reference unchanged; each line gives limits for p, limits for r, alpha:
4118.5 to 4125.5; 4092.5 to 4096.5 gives 98.0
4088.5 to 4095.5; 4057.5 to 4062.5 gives 97.6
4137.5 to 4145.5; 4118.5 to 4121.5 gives 98.2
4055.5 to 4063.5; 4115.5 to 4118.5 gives 98.8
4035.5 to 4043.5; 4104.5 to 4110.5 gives 97.8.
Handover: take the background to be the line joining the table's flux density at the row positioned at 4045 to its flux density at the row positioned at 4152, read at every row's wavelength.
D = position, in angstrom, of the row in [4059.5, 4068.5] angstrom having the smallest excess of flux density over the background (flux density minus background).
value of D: 4064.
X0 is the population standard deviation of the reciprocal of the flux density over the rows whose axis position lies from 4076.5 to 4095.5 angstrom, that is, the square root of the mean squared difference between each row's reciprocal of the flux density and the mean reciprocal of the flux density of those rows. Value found 0.020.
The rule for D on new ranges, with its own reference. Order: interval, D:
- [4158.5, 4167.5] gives 4166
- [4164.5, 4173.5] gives 4172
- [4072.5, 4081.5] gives 4078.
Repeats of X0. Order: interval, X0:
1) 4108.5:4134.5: 0.016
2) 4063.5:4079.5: 0.020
